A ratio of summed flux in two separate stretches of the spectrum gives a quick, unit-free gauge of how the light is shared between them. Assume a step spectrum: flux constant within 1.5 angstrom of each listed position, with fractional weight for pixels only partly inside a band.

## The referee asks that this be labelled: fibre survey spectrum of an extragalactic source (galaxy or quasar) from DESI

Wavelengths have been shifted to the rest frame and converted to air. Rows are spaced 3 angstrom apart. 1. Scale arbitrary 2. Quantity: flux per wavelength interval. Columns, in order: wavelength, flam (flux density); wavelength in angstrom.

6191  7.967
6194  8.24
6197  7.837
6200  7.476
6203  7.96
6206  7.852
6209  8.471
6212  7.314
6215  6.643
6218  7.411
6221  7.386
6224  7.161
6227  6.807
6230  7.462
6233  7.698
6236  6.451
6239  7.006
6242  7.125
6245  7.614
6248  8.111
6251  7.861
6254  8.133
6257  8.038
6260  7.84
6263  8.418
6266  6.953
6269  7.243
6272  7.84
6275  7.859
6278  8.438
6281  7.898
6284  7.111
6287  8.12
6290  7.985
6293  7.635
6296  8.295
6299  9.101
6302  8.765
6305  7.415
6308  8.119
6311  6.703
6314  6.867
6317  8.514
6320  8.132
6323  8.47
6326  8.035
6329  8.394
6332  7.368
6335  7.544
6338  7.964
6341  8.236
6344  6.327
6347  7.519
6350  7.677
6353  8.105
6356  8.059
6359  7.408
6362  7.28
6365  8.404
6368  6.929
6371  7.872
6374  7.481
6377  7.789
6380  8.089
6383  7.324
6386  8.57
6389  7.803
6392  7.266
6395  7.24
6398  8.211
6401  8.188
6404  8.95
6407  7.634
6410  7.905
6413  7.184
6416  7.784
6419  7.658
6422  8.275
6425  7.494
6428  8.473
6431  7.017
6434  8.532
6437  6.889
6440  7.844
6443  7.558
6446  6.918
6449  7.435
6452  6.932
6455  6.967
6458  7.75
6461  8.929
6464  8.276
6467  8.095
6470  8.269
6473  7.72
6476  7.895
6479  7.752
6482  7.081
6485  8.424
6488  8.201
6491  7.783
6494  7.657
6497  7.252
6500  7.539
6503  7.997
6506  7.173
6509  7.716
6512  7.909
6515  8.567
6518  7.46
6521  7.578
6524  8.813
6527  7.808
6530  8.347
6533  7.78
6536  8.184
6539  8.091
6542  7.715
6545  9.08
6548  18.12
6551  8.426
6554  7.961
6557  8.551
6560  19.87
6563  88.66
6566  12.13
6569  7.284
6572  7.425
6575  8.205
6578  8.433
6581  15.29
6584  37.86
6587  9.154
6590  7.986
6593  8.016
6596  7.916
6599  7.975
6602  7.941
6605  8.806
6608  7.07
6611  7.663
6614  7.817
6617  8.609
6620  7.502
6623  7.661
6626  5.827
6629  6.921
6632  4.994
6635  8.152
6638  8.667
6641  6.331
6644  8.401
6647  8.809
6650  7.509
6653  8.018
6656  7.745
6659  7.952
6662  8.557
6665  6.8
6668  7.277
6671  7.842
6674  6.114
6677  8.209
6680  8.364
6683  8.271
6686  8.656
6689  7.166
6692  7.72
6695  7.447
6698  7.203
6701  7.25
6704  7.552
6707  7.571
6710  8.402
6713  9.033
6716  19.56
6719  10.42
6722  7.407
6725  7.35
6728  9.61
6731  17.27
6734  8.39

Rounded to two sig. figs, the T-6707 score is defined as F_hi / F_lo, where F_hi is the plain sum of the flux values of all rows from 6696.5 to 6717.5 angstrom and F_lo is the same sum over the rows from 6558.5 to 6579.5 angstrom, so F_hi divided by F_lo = 0.44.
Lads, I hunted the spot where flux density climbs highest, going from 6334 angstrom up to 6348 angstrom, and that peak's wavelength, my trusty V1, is 6341 angstrom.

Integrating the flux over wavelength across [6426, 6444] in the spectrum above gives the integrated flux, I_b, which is 139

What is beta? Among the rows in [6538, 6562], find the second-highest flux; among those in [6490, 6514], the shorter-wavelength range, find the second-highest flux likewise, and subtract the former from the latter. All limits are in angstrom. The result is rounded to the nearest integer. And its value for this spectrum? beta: -10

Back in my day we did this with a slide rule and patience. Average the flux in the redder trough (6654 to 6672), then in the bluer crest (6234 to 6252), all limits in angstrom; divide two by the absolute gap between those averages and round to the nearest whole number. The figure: 6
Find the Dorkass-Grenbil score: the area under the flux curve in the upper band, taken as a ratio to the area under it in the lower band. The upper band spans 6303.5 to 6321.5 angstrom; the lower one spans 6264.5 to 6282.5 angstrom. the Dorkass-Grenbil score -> 0.99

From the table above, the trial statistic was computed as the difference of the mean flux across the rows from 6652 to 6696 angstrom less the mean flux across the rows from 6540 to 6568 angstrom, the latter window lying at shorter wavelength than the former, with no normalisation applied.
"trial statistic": -12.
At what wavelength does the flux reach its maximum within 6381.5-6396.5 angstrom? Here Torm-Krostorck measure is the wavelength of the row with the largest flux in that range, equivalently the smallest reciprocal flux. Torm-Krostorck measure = 6386 angstrom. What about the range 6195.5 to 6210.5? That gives 6209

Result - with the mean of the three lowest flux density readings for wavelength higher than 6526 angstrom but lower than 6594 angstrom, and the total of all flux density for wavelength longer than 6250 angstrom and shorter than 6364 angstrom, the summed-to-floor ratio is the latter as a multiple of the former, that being 40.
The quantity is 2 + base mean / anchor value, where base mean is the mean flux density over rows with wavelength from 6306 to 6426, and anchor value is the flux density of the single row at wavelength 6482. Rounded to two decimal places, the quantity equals 3.10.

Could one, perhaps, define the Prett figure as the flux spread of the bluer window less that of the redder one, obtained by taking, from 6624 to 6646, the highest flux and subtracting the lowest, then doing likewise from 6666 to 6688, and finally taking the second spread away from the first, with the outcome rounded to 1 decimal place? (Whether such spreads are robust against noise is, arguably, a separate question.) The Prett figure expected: 1.1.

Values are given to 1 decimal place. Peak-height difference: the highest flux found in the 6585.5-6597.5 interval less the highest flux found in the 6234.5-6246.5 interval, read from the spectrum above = 1.5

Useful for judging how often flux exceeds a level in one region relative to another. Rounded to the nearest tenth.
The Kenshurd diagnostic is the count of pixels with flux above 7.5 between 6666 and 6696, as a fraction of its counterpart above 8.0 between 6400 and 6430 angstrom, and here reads 1.5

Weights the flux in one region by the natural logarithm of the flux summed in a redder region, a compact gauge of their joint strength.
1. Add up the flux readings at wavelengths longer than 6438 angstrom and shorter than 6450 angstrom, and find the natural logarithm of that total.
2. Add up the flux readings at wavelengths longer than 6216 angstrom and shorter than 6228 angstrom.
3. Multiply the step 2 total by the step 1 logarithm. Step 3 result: 98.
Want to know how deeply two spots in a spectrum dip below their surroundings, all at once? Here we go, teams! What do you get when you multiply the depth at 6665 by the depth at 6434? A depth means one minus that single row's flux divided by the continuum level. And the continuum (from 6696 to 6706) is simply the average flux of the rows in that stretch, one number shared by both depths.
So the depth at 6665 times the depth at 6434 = -0.012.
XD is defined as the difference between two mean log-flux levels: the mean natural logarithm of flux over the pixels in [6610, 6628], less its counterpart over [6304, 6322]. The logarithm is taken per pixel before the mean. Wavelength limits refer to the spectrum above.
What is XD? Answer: -0.02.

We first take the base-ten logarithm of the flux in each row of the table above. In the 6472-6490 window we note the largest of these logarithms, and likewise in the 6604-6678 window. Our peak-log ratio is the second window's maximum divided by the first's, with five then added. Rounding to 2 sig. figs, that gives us 6.0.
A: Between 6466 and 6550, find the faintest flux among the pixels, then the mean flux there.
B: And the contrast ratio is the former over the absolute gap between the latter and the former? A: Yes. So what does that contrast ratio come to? 5.9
